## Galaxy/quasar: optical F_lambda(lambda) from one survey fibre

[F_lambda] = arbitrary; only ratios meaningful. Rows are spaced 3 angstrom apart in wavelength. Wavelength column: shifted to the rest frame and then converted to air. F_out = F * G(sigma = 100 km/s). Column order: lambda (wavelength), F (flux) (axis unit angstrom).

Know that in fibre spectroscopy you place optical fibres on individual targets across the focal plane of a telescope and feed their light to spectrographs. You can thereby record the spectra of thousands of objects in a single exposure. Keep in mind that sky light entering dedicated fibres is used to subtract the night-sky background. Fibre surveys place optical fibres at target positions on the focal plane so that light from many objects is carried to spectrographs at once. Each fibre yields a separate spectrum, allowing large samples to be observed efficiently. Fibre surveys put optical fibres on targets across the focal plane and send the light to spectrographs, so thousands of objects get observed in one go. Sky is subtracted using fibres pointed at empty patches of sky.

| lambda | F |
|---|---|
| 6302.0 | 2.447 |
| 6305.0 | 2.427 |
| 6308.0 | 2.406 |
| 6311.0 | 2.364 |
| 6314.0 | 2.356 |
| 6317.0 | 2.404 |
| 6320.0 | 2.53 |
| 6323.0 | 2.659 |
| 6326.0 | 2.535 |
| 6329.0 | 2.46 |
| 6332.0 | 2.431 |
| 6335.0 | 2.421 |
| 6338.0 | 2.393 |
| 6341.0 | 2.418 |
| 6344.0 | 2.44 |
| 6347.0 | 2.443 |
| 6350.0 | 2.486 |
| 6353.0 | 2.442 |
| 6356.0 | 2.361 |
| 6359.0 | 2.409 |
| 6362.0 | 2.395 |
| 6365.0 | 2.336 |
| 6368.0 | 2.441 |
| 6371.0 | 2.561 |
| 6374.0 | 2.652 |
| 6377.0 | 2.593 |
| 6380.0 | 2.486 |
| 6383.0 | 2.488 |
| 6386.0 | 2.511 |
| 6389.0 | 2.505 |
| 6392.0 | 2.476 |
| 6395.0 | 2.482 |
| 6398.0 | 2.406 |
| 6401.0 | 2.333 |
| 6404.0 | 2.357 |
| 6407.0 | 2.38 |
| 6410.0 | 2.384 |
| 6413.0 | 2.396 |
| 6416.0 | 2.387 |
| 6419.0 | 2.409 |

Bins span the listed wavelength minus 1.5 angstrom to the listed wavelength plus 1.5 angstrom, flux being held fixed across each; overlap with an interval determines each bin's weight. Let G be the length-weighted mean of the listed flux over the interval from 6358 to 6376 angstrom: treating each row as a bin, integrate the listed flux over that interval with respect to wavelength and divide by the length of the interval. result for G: 2.47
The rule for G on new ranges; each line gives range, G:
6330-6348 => 2.42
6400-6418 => 2.37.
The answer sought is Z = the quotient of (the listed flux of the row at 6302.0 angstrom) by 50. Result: 0.0489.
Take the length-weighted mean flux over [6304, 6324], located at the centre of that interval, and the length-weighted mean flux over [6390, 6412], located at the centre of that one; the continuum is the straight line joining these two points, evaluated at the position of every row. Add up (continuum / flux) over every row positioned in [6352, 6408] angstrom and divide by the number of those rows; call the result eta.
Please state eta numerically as 0.99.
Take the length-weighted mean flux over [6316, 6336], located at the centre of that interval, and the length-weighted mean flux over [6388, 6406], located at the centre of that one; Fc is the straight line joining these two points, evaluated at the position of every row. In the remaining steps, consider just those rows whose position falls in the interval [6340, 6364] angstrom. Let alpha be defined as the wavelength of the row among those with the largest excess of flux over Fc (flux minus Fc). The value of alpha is 6350.0 angstrom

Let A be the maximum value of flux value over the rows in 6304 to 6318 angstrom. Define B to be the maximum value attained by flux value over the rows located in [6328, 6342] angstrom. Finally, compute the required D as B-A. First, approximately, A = 2.427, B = 2.46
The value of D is 0.03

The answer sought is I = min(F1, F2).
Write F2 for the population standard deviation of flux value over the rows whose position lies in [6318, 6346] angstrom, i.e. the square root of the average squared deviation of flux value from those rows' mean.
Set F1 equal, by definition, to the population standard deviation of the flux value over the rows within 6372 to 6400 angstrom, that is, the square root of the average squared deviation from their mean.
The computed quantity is 0.067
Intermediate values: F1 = 0.067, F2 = 0.079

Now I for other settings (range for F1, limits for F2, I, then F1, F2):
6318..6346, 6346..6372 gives 0.063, 0.079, 0.063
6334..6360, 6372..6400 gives 0.033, 0.033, 0.067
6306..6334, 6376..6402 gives 0.068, 0.093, 0.068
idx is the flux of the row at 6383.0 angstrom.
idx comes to 2.488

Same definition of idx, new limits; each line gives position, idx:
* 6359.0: 2.409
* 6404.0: 2.357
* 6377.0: 2.593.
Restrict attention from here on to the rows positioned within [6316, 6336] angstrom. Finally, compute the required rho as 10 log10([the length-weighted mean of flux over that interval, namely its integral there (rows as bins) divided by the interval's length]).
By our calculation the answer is 3.97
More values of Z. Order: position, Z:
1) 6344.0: 0.0488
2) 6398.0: 0.0481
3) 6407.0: 0.0476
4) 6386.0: 0.0502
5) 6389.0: 0.0501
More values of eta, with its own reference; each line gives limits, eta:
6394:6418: 1.01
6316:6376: 0.99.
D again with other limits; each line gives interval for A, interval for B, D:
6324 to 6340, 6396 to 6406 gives -0.13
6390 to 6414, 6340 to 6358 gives 0.00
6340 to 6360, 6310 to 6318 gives -0.08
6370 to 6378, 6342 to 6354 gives -0.17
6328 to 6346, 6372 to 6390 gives 0.19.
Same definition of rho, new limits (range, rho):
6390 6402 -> 3.86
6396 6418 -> 3.77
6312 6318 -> 3.76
